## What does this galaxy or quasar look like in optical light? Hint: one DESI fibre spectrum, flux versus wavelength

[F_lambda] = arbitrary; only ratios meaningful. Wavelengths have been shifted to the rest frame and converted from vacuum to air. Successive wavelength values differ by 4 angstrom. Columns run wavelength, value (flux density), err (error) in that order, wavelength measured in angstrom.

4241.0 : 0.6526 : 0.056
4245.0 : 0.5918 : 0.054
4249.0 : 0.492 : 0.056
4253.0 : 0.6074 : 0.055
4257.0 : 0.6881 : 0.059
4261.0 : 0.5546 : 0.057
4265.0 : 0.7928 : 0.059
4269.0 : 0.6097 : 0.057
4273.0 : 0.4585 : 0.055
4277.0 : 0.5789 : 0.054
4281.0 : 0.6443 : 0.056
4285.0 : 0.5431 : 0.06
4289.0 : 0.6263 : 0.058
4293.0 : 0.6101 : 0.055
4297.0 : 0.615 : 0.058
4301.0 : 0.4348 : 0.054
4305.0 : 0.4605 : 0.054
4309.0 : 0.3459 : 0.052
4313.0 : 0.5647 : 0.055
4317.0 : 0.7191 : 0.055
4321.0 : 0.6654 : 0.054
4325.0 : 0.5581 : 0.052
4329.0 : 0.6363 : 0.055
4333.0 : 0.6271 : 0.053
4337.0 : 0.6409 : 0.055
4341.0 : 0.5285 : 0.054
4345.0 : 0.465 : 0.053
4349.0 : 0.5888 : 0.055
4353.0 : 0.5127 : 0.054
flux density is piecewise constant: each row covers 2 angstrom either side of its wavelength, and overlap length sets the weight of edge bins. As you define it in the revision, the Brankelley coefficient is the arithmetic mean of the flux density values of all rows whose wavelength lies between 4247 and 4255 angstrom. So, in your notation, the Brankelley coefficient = 0.55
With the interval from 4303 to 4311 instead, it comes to 0.40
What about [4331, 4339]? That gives 0.63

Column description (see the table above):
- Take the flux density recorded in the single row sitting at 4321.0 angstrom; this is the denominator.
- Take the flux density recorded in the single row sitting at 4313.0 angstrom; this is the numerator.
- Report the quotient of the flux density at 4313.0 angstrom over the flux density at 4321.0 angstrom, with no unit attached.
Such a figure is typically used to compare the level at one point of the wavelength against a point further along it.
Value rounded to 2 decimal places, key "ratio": 0.85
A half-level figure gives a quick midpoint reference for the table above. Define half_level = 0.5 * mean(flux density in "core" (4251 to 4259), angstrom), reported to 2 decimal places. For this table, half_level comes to 0.32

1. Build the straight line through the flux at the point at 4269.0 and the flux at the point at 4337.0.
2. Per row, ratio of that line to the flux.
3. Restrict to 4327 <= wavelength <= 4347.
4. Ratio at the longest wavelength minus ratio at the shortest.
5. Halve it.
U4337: 0.19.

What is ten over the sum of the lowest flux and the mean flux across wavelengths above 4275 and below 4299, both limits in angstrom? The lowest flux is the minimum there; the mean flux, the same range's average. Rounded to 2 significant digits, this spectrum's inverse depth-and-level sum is 8.7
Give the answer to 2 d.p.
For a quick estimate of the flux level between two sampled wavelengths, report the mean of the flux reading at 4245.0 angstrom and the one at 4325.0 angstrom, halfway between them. 0.57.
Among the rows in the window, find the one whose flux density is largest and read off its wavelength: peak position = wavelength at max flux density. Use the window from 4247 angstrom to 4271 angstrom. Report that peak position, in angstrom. 4265.0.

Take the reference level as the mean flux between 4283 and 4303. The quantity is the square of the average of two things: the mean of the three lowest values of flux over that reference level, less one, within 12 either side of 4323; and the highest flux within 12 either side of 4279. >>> 0.11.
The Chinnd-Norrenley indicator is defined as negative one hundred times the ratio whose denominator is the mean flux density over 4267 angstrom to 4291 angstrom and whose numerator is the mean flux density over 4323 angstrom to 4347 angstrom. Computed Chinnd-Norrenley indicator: -100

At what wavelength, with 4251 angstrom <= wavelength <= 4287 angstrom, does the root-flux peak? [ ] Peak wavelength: 4265.0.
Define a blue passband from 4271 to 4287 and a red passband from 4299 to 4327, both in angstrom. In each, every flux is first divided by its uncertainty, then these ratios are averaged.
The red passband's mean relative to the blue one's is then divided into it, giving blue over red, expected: 1.00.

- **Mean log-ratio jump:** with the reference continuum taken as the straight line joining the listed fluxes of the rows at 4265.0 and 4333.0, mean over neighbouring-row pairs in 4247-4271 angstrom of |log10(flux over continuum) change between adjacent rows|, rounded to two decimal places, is 0.10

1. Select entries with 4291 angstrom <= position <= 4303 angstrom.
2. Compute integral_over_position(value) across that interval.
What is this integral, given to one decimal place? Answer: 6.6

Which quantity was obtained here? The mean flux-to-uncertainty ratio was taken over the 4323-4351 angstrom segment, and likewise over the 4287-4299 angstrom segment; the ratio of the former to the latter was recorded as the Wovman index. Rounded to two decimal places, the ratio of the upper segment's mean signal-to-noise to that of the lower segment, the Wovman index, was 0.99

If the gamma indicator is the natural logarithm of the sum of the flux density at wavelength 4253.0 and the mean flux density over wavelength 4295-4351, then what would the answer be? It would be 0.16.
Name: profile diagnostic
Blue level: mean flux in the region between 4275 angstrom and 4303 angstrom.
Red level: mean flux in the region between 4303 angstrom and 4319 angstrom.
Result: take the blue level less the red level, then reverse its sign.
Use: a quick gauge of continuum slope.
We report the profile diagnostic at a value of -0.056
